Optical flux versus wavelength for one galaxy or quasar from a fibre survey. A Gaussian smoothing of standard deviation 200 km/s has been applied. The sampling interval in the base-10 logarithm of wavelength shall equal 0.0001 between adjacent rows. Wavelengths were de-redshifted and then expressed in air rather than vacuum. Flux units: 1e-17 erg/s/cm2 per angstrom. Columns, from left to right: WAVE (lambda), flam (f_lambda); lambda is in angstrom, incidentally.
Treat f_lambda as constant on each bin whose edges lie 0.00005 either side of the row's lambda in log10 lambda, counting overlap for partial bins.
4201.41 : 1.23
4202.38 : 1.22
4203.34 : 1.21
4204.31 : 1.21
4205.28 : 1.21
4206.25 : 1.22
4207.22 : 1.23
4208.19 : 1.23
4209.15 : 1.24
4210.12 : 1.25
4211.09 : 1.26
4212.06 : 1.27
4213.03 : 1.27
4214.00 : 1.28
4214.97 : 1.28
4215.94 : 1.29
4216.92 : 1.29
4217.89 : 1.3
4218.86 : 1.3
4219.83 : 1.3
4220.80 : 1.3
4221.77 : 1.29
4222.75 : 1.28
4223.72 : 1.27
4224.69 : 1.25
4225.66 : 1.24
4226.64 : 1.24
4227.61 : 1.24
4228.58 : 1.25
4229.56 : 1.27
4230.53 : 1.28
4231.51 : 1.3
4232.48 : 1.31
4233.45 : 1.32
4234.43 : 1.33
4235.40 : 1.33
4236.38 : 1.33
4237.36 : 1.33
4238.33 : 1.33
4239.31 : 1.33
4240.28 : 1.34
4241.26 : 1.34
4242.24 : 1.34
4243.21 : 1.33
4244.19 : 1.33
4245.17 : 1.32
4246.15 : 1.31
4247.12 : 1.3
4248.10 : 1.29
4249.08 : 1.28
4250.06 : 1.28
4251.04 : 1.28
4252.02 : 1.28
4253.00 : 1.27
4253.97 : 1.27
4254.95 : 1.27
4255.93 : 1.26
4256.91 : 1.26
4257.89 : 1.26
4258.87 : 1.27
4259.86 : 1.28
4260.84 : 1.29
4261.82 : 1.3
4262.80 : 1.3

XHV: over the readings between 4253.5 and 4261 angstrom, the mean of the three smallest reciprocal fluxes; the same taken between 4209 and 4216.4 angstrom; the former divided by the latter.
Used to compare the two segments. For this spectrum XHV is 1.00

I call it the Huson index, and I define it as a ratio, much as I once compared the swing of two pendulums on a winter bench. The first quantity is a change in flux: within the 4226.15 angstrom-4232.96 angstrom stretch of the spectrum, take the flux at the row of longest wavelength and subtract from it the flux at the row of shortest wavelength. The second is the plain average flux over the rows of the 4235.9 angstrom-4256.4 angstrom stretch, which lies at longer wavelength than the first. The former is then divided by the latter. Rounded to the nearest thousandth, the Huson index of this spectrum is 0.054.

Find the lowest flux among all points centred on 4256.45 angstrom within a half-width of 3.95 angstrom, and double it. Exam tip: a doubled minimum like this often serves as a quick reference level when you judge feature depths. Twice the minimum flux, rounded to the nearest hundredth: 2.52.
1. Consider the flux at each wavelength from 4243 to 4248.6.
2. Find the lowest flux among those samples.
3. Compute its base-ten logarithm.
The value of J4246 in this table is 0.111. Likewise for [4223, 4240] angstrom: 0.093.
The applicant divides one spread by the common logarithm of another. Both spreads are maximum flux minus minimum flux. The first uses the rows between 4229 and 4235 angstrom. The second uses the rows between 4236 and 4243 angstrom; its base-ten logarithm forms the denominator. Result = -0.030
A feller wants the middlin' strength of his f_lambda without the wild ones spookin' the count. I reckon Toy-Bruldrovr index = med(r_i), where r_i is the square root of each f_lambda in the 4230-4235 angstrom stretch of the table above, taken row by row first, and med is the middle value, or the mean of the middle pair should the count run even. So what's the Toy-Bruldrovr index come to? 1.145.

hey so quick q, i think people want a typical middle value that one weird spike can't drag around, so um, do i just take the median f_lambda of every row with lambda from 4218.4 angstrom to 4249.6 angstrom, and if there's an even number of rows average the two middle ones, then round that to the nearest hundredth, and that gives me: 1.30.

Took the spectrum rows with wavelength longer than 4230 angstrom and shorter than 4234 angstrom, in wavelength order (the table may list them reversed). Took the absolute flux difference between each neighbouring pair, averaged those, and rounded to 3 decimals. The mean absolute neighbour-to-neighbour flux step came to 0.013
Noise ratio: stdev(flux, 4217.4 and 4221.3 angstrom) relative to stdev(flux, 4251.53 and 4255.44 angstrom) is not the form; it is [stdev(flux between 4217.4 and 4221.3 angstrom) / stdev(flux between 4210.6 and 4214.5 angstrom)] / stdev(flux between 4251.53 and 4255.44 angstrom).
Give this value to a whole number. 0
